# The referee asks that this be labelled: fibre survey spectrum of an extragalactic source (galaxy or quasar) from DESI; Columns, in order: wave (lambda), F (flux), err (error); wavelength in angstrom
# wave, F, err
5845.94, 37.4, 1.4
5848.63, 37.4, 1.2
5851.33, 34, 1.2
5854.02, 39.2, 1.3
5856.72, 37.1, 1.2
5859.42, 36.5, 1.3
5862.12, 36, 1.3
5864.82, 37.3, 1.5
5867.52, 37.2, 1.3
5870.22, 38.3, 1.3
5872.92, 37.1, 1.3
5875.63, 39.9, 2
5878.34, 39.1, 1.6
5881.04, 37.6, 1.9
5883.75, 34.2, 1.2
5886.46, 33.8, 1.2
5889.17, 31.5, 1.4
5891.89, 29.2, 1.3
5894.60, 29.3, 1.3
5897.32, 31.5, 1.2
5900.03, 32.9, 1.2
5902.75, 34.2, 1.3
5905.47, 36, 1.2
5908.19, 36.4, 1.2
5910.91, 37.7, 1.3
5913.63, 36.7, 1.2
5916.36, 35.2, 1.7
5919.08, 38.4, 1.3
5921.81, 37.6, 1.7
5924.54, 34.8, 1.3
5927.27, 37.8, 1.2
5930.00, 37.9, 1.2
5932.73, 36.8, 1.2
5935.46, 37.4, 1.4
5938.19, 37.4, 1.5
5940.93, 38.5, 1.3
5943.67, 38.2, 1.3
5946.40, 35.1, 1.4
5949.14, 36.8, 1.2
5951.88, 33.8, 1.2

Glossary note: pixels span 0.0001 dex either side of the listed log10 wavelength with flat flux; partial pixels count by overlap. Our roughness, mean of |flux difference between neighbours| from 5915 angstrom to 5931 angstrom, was 2.0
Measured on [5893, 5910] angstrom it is 1.4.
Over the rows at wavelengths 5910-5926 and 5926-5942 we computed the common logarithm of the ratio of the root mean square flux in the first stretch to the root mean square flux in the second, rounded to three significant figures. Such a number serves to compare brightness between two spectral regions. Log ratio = -0.0103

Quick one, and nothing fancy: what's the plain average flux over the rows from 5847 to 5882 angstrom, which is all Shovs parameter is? 37.4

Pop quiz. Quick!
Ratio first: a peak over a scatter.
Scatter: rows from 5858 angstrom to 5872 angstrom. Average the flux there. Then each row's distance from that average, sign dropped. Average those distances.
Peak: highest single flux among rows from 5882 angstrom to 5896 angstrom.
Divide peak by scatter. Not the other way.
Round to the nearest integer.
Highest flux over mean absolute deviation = 53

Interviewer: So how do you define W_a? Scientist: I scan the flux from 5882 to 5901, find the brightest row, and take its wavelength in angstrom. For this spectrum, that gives 5883.75 angstrom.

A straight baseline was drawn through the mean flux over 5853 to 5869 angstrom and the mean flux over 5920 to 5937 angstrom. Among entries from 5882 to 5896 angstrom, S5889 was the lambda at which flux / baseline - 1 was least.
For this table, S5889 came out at 5891.89 angstrom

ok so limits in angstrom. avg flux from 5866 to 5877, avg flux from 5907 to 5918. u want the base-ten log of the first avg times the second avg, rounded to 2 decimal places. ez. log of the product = 3.14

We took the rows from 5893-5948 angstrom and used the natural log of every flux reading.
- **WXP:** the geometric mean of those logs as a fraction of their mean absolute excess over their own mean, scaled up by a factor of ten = 658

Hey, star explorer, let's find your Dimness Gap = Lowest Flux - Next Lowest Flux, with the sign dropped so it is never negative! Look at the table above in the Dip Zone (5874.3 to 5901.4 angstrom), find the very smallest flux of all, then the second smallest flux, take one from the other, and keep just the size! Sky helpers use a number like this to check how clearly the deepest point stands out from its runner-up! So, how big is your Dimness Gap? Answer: 0.10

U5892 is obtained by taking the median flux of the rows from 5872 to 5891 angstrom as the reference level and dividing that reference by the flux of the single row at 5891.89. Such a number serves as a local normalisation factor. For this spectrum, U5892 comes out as 1.27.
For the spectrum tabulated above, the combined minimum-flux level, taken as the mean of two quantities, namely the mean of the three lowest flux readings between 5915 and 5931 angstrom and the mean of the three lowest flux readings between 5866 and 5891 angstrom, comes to 35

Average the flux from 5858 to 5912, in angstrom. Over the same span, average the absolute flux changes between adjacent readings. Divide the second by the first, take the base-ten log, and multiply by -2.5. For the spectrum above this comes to 3.5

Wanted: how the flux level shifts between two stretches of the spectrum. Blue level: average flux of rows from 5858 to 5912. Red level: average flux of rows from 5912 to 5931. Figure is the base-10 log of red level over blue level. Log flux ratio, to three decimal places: 0.020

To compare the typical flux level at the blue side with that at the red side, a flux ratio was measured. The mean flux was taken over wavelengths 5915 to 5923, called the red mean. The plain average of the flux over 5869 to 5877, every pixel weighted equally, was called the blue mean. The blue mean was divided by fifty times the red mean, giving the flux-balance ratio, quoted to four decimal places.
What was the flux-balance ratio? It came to 0.0207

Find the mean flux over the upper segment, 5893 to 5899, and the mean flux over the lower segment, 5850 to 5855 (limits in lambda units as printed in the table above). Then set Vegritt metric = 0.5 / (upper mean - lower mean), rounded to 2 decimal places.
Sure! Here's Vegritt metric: -0.08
